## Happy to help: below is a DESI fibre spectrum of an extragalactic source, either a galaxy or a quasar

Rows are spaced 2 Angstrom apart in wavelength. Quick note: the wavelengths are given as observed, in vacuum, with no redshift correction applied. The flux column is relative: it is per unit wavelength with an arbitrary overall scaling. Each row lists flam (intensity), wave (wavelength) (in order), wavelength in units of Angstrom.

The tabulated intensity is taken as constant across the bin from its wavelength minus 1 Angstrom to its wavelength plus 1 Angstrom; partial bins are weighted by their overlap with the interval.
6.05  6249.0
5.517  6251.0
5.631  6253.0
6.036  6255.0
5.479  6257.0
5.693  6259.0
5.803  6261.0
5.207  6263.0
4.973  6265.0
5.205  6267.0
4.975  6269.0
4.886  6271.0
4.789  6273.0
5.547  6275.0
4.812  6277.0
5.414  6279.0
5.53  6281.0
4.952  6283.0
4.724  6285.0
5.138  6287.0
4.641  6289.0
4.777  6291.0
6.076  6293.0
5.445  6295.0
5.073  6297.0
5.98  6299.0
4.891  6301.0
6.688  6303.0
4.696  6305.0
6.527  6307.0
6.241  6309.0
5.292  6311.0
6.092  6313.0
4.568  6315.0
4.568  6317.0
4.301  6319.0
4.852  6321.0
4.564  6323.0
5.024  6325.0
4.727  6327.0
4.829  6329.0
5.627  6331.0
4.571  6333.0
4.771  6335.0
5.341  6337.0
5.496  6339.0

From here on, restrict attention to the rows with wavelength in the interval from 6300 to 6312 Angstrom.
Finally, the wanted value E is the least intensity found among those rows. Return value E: 4.696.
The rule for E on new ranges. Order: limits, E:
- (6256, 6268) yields 4.973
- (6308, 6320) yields 4.301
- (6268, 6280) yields 4.789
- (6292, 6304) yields 4.891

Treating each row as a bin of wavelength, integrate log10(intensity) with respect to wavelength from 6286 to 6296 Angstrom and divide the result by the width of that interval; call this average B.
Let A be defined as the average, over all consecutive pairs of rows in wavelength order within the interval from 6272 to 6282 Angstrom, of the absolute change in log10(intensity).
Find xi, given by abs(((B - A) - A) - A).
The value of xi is 0.58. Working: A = 0.046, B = 0.715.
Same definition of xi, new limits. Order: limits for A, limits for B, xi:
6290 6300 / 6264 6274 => 0.51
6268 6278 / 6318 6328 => 0.56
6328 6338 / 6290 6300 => 0.57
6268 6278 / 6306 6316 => 0.65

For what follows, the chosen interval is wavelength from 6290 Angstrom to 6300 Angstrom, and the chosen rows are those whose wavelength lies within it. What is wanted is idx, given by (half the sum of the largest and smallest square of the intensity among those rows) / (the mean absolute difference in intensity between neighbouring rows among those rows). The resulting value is 37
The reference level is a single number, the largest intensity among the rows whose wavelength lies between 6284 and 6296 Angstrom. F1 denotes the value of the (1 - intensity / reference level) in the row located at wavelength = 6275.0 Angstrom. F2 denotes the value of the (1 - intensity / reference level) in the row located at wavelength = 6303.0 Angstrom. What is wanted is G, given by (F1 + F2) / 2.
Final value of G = -0.01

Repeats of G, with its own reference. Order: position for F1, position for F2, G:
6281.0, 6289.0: 0.16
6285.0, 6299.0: 0.12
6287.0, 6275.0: 0.12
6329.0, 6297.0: 0.19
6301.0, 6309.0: 0.08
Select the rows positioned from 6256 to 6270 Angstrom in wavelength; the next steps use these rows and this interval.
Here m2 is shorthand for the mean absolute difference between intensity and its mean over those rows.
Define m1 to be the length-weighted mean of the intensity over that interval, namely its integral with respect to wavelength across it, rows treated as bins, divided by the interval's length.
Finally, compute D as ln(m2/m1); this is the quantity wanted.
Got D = -3.0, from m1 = 5.33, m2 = 0.28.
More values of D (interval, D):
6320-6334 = -3.0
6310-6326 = -2.5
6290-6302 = -2.5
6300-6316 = -2.0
